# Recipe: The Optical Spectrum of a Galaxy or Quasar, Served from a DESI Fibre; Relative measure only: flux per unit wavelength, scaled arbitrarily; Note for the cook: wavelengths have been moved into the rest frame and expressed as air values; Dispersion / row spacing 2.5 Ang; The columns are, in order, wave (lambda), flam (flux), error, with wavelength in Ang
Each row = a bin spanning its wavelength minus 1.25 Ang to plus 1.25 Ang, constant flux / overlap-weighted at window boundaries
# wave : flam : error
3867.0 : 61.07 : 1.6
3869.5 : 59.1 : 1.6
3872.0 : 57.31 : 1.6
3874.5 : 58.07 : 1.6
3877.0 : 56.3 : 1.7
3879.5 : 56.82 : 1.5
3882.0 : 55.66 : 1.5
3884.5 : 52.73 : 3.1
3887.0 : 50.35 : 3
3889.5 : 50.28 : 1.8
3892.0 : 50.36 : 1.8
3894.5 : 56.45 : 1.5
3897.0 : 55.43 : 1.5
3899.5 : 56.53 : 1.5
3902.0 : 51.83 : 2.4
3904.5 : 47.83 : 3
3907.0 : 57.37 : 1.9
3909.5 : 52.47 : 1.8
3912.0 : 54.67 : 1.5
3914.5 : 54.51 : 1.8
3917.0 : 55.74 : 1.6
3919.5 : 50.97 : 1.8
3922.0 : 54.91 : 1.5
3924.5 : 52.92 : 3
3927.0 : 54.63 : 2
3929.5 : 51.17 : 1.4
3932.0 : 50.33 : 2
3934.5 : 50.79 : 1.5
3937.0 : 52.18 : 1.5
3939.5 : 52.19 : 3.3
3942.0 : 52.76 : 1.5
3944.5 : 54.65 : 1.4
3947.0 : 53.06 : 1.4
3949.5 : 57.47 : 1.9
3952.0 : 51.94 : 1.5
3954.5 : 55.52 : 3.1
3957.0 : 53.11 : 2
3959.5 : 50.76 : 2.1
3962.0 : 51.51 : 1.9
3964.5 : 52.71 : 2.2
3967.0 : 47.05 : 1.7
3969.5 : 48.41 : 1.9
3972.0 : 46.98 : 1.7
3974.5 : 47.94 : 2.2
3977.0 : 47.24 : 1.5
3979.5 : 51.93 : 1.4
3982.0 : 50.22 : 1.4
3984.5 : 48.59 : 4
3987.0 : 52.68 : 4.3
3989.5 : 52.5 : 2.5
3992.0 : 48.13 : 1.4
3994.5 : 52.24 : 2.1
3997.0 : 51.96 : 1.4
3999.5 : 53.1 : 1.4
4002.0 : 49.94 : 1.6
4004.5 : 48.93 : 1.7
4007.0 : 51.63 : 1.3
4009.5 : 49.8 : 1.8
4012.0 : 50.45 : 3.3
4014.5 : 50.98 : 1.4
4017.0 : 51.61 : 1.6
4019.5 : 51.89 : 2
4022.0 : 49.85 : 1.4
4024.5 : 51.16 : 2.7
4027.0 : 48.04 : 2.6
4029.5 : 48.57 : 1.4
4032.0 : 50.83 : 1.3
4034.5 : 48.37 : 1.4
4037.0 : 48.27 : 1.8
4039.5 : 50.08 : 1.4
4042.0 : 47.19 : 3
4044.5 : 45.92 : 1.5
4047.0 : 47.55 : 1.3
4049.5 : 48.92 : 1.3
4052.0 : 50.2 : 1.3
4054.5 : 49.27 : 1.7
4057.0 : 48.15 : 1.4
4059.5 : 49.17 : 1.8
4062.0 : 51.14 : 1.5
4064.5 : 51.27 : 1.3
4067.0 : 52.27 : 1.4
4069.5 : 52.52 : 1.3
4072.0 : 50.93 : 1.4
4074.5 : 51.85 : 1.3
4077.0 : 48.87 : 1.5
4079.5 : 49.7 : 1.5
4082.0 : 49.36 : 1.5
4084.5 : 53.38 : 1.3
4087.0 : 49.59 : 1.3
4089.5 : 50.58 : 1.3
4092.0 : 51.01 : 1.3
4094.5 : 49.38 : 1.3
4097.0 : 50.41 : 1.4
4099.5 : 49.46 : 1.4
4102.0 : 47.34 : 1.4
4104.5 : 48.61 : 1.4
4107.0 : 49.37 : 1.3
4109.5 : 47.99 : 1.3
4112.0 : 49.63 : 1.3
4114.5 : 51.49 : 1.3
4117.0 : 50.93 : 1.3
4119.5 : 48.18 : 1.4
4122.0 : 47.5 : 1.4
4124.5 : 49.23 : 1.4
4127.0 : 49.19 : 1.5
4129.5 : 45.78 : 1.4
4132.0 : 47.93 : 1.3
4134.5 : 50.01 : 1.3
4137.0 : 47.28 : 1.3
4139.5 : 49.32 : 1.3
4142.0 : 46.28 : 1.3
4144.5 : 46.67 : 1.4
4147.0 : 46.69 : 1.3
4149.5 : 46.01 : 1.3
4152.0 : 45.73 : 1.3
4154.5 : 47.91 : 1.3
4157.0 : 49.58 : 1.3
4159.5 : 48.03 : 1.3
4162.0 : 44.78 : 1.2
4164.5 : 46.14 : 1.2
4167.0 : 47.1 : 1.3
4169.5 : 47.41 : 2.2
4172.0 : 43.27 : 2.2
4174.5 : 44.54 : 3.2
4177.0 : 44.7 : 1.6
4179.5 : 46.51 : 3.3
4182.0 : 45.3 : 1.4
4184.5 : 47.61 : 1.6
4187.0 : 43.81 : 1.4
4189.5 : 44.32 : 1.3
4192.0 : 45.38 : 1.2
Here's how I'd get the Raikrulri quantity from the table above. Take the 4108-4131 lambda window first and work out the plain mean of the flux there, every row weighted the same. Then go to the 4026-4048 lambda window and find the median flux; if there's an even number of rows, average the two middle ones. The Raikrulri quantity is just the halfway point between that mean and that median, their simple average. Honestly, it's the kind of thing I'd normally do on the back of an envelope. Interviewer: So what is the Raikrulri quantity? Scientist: 48.6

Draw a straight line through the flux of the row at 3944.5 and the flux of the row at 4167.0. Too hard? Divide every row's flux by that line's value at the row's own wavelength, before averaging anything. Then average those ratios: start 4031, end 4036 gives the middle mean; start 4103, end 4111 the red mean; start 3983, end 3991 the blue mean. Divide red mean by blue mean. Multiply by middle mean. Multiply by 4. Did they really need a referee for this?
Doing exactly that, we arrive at 3.95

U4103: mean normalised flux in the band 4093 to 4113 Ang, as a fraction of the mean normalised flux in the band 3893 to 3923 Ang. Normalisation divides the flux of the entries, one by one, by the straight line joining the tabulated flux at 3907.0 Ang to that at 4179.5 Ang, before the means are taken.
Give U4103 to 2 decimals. 1.05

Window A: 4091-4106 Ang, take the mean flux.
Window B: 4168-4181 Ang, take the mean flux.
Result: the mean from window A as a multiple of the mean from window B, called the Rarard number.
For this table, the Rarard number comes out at 1.09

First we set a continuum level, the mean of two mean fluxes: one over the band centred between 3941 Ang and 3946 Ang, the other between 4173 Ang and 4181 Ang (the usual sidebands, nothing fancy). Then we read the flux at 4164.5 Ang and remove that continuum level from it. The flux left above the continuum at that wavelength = -3.3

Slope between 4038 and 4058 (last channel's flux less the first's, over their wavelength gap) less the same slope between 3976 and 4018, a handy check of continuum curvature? -0.2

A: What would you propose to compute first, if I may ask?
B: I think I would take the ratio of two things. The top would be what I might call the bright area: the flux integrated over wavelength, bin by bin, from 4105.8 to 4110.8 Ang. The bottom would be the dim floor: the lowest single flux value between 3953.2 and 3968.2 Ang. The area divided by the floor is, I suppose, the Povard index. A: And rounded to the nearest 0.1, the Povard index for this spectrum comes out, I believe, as 5.2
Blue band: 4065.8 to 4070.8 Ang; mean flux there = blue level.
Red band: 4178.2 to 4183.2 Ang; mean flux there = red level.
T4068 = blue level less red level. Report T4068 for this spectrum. 6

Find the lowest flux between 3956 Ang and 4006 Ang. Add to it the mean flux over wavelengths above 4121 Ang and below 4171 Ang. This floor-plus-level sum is 94.4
